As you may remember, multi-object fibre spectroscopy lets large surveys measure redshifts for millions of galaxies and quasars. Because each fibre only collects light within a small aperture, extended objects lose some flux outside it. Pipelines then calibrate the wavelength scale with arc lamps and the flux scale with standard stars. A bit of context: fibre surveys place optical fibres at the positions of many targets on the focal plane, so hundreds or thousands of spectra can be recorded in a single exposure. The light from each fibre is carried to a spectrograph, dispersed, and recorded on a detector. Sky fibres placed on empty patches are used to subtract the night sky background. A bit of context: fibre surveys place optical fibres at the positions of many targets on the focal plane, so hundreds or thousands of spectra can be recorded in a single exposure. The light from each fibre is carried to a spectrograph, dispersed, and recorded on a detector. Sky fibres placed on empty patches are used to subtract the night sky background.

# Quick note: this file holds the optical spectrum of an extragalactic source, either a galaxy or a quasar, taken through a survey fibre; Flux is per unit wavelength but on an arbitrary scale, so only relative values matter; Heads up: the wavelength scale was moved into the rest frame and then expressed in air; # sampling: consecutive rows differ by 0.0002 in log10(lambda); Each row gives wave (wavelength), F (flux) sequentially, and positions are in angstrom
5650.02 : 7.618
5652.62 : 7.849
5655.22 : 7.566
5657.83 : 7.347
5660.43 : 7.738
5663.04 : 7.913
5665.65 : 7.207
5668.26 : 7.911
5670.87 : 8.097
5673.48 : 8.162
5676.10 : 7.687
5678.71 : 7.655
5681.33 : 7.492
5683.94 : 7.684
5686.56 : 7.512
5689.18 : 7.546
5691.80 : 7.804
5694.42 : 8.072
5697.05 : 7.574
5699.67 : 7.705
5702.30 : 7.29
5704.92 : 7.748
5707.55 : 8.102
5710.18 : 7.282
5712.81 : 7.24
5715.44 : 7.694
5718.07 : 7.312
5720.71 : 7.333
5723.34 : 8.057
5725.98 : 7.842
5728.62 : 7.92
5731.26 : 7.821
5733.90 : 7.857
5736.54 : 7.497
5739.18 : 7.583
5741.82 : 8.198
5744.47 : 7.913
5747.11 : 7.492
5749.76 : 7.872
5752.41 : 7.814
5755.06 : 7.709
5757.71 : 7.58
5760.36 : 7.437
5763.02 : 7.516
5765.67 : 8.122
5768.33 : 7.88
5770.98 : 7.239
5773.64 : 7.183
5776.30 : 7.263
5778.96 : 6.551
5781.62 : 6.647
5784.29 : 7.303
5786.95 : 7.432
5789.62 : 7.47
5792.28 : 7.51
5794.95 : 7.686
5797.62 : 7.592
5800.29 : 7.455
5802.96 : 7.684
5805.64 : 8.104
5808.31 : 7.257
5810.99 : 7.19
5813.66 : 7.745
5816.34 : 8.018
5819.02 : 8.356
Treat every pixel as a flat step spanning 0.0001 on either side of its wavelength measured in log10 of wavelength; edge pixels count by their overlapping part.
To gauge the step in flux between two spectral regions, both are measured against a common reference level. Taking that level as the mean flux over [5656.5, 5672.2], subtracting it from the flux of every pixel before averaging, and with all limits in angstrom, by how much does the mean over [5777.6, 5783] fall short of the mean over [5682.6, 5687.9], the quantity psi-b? 1.0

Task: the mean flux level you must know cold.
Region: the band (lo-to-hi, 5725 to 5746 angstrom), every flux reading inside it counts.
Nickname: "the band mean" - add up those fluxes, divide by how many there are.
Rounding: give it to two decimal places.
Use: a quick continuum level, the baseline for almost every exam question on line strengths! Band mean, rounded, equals 7.83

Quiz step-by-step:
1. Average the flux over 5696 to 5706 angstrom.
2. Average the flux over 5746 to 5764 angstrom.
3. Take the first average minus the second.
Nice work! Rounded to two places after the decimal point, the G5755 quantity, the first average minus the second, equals -0.05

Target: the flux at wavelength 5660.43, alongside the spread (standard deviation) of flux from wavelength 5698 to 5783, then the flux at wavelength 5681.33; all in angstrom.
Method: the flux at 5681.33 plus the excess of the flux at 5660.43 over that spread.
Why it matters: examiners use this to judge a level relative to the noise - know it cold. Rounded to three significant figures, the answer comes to 14.8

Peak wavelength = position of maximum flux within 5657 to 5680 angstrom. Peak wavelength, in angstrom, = 5673.48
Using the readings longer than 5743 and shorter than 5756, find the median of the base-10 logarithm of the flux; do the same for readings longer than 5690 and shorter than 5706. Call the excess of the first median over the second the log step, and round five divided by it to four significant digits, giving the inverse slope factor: 1022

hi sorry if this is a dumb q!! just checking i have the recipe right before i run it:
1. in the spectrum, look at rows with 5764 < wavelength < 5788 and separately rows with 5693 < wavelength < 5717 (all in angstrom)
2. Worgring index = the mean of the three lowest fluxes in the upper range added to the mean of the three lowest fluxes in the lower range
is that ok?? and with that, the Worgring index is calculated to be 14.1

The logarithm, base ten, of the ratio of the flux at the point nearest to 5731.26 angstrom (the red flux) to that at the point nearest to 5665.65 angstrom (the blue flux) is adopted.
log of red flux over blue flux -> 0.04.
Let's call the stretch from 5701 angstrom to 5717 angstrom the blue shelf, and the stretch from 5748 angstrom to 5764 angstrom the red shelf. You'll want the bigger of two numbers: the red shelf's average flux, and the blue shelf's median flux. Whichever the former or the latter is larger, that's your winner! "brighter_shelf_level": 7.65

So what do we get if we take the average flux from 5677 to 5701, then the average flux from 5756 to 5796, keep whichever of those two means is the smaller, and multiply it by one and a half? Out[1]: 11.1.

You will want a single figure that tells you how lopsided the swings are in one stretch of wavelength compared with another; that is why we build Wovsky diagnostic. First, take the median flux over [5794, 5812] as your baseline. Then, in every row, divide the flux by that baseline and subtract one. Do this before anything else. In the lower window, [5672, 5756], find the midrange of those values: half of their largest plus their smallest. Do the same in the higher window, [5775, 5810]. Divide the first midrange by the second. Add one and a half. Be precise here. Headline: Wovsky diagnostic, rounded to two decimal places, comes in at 1.02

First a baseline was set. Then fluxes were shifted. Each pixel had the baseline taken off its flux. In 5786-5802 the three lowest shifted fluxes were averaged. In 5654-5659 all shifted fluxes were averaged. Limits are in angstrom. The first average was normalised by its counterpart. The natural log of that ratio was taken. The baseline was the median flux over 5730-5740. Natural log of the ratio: 0.02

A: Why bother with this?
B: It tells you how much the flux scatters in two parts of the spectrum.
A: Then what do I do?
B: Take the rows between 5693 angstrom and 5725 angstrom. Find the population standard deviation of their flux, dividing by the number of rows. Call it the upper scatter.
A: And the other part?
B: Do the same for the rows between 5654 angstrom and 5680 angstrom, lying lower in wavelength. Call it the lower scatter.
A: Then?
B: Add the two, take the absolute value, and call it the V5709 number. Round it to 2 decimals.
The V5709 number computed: 0.61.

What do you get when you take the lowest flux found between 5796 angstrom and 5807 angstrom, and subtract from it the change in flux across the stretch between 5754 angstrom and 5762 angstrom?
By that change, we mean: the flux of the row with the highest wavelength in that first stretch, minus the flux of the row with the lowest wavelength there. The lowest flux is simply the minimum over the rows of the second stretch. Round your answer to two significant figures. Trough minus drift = 7.7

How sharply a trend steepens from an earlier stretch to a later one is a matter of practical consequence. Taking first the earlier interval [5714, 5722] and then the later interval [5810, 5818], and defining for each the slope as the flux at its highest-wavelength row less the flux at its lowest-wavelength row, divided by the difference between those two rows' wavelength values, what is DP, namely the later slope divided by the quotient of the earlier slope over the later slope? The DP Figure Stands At -0.35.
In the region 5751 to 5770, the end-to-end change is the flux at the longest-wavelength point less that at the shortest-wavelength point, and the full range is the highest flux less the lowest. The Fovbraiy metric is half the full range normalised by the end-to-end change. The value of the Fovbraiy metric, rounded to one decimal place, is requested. 5.2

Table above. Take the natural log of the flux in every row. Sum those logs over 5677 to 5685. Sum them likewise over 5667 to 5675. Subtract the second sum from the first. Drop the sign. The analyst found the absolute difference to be 0.17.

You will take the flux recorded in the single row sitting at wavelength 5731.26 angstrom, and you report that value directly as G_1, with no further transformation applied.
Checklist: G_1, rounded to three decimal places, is 7.821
